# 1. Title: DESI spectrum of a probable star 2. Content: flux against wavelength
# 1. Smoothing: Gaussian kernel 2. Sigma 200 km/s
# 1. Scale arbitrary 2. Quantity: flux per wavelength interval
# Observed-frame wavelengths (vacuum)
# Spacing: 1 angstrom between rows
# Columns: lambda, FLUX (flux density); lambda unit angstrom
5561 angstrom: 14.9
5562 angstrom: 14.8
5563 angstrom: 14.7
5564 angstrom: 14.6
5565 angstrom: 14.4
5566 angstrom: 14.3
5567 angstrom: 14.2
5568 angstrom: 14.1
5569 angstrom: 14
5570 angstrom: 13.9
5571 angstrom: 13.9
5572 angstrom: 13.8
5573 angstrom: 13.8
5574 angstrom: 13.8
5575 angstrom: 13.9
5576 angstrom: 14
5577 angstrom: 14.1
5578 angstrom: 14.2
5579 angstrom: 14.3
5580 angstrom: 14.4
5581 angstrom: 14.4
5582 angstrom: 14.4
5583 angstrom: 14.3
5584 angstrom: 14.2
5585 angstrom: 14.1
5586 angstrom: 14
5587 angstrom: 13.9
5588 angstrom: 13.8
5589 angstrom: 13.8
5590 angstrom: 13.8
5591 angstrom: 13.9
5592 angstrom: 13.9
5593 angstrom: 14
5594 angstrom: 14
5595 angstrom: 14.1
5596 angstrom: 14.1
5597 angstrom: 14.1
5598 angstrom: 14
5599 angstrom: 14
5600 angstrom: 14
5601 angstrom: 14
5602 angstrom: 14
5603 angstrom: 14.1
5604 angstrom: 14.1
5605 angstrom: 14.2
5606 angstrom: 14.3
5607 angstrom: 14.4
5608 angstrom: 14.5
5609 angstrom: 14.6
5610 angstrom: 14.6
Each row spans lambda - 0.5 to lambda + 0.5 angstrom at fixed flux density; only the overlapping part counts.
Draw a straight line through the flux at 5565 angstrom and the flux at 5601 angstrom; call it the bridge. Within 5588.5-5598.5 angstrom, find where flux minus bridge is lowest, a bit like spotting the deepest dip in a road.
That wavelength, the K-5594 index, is 5589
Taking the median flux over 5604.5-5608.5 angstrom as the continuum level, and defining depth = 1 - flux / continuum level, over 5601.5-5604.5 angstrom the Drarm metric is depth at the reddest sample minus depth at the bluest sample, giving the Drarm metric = -0.01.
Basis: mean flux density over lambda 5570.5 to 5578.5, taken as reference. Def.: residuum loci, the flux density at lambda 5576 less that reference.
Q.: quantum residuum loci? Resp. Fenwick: 0.06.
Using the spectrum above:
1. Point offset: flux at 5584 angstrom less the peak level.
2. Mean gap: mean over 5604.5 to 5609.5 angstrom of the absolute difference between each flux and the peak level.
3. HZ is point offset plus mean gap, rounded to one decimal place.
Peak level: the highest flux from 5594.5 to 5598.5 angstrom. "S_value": 0.4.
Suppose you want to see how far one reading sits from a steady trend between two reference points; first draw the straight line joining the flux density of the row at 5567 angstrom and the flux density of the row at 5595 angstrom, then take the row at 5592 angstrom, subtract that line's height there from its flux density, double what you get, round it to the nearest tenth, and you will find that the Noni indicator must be -0.4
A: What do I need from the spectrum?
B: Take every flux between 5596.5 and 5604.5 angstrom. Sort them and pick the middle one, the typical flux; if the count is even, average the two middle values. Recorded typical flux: 14.0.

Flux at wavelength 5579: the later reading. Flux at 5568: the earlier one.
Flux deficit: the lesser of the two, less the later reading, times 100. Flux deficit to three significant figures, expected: -20.0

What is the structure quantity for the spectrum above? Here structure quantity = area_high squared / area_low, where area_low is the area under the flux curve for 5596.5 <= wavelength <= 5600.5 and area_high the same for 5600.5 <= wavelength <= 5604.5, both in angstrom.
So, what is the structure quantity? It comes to 56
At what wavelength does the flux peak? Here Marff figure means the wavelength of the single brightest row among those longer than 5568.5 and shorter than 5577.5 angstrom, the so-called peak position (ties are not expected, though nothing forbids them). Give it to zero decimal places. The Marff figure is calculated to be 5577 angstrom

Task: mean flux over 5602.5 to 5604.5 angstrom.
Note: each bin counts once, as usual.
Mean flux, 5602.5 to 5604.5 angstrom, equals 14.1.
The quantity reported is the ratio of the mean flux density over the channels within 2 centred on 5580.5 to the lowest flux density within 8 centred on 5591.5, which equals 1.04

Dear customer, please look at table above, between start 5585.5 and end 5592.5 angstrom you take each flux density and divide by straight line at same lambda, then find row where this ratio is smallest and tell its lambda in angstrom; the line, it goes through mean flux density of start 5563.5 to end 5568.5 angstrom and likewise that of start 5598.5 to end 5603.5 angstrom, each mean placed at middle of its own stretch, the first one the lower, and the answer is 5588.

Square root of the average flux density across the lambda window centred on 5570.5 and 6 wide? 3.73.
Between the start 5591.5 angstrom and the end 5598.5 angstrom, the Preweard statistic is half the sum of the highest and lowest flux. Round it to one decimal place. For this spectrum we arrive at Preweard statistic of 14.0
